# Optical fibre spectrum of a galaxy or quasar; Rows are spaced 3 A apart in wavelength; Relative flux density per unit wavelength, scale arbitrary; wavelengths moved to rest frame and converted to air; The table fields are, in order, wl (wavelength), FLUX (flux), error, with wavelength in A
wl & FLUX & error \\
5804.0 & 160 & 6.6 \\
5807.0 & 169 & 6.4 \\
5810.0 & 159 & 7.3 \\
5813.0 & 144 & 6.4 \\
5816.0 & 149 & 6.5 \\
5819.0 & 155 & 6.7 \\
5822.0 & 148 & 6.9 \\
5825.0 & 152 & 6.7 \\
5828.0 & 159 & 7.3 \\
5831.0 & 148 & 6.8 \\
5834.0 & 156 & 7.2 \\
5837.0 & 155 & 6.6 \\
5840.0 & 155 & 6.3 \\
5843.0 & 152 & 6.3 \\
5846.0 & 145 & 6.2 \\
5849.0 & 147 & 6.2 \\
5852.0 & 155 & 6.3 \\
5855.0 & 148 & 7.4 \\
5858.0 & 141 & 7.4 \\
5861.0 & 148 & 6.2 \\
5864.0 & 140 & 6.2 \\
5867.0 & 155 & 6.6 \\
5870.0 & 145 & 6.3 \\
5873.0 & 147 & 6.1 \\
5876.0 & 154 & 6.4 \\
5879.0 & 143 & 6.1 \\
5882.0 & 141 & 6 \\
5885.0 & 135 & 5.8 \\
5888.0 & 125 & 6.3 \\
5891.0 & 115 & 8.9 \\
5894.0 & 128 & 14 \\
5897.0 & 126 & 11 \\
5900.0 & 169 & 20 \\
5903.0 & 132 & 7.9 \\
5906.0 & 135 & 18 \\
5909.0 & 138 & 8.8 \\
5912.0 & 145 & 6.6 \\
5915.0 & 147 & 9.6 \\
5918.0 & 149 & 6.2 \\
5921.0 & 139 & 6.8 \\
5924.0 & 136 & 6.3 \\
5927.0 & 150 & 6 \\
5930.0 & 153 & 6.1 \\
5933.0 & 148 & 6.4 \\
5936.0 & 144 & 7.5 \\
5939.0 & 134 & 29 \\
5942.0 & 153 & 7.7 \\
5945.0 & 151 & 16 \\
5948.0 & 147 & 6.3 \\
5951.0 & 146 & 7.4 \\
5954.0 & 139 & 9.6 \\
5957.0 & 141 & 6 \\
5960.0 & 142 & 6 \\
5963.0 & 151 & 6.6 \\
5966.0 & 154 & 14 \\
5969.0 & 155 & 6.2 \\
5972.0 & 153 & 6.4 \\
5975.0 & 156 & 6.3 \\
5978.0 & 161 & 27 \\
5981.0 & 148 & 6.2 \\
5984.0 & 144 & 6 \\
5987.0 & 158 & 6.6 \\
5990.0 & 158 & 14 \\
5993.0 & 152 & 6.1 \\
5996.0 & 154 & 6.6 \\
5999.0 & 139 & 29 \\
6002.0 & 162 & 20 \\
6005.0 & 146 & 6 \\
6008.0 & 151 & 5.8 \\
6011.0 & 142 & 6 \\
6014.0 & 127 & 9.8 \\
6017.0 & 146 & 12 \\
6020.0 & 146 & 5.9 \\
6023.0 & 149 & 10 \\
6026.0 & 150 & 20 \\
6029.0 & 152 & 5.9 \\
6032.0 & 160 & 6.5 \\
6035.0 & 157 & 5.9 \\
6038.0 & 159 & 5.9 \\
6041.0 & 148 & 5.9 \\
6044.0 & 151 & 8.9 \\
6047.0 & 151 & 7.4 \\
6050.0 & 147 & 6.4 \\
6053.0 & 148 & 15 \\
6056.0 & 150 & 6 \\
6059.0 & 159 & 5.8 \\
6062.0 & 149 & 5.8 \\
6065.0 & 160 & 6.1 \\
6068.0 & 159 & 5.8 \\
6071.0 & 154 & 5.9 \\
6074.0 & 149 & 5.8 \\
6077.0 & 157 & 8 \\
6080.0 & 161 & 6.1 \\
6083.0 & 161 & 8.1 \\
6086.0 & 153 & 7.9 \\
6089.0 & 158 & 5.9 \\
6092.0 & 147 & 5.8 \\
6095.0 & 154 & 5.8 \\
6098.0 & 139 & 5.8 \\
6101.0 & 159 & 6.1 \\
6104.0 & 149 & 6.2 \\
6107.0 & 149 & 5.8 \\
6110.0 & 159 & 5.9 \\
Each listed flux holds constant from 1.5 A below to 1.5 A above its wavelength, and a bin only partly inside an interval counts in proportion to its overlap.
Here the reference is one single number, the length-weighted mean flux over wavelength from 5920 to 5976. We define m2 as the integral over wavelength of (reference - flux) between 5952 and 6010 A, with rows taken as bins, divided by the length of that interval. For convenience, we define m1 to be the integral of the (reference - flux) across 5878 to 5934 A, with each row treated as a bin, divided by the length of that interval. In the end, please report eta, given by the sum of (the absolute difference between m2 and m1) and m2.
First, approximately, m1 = 7.4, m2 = -4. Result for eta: 7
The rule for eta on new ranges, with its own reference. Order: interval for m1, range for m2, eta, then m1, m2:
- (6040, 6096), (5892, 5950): 14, -6.6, 4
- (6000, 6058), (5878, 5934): 17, -2.6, 7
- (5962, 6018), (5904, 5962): 9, -3.5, 3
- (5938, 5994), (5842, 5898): 13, -2.8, 5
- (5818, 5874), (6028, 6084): -3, -3.1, -7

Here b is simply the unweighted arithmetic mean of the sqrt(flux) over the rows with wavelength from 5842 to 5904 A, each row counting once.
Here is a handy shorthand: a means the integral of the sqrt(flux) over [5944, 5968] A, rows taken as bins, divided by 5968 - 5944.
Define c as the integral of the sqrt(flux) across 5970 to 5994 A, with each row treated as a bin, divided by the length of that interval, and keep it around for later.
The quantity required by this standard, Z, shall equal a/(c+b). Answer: 0.497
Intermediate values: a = 12.1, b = 11.9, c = 12.4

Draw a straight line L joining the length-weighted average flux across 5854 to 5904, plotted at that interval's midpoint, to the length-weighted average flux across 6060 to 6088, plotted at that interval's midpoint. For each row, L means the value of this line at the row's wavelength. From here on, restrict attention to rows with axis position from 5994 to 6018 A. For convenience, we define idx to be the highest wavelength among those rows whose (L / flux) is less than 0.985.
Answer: 6002.0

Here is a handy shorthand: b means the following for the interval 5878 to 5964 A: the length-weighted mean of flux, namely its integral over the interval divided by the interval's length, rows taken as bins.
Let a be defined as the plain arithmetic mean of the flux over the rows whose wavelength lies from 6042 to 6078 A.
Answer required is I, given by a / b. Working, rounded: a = 153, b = 141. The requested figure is 1.08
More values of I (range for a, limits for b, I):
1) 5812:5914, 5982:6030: 0.98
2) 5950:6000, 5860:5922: 1.07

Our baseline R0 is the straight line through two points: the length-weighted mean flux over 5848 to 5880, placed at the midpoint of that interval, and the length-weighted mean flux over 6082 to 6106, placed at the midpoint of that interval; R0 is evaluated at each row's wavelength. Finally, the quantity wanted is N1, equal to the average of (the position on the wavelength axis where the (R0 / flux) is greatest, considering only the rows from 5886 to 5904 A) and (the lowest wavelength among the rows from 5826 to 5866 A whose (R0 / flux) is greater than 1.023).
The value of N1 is 5874.5 A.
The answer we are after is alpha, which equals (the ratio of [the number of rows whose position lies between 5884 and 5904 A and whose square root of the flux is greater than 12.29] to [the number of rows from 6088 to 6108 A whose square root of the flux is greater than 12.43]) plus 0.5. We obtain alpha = 1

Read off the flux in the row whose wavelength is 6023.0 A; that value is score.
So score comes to 149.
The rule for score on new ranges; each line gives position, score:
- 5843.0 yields 152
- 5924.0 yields 136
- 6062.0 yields 149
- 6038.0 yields 159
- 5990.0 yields 158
